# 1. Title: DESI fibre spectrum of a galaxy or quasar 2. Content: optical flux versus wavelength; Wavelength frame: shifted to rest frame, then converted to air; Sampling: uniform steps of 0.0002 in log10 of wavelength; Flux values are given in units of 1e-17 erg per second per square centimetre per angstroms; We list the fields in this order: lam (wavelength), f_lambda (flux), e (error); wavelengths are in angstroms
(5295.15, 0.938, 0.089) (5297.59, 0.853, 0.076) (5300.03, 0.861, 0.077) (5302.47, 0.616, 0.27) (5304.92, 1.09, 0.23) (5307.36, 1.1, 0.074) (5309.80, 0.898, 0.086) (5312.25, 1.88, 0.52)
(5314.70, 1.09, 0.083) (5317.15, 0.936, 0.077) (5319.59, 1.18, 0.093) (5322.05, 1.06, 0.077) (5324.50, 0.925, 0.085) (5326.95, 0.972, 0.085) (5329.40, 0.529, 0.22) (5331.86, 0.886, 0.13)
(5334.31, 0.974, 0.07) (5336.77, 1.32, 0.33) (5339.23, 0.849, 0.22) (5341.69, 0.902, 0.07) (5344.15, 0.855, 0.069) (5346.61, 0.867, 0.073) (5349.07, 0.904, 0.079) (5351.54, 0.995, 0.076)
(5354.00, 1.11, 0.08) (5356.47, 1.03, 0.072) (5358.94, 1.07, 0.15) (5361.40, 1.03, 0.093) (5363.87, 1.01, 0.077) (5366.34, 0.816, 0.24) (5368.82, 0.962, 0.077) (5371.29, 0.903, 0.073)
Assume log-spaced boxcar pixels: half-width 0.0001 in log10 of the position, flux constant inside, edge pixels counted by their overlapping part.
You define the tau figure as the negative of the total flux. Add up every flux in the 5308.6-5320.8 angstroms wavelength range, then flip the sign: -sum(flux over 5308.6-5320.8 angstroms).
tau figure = -6.0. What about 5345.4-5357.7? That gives -4.9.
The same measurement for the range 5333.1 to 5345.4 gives -4.9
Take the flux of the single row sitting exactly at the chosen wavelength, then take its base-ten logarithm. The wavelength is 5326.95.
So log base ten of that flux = -0.012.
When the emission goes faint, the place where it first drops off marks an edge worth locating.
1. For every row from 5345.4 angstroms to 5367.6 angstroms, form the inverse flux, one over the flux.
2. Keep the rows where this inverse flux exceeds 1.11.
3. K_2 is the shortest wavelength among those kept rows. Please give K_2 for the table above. 5346.61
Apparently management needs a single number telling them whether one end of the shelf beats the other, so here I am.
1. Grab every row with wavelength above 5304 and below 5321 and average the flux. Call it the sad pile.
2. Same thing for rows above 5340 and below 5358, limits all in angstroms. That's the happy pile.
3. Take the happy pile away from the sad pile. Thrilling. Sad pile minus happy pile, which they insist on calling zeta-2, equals 0.22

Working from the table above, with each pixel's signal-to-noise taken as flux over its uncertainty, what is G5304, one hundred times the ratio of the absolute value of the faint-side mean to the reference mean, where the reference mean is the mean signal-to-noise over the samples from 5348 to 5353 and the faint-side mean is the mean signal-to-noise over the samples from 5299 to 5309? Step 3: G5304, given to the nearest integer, 67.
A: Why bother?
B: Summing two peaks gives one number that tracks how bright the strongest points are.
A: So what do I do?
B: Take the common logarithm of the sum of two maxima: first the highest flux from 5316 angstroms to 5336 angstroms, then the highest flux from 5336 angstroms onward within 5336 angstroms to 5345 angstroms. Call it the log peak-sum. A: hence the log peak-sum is 0.40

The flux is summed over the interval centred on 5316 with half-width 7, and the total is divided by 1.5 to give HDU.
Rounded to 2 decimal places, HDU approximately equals 4.70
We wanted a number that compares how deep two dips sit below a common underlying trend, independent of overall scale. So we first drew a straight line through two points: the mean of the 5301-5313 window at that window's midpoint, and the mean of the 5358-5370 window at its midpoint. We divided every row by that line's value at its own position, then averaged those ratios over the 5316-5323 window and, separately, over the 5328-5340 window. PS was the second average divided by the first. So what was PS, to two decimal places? 0.89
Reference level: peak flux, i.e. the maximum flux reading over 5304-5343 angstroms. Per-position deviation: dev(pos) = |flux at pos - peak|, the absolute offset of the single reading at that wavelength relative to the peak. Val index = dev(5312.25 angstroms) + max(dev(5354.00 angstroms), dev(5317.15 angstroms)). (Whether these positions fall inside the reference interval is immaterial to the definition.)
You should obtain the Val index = 0.94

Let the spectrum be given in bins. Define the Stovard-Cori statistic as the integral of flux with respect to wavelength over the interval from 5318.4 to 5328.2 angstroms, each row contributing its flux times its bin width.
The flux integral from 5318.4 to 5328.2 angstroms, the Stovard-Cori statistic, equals 10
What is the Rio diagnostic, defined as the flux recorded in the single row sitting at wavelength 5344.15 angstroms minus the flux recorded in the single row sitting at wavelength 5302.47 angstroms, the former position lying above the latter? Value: 0.24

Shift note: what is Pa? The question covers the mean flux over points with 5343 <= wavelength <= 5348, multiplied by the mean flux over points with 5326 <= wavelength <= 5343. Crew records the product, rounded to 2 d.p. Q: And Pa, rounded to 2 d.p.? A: 0.79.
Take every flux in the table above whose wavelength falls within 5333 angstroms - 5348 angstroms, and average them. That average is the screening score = 0.96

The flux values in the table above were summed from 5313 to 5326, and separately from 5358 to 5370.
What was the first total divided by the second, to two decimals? 1.06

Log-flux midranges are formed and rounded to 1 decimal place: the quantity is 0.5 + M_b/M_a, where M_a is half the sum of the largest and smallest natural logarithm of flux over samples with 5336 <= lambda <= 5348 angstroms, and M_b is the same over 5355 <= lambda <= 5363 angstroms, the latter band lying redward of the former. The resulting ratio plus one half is 1.4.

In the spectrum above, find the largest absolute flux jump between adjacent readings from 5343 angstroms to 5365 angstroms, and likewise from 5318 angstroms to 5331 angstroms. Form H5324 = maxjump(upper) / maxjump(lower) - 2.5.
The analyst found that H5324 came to -2.24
